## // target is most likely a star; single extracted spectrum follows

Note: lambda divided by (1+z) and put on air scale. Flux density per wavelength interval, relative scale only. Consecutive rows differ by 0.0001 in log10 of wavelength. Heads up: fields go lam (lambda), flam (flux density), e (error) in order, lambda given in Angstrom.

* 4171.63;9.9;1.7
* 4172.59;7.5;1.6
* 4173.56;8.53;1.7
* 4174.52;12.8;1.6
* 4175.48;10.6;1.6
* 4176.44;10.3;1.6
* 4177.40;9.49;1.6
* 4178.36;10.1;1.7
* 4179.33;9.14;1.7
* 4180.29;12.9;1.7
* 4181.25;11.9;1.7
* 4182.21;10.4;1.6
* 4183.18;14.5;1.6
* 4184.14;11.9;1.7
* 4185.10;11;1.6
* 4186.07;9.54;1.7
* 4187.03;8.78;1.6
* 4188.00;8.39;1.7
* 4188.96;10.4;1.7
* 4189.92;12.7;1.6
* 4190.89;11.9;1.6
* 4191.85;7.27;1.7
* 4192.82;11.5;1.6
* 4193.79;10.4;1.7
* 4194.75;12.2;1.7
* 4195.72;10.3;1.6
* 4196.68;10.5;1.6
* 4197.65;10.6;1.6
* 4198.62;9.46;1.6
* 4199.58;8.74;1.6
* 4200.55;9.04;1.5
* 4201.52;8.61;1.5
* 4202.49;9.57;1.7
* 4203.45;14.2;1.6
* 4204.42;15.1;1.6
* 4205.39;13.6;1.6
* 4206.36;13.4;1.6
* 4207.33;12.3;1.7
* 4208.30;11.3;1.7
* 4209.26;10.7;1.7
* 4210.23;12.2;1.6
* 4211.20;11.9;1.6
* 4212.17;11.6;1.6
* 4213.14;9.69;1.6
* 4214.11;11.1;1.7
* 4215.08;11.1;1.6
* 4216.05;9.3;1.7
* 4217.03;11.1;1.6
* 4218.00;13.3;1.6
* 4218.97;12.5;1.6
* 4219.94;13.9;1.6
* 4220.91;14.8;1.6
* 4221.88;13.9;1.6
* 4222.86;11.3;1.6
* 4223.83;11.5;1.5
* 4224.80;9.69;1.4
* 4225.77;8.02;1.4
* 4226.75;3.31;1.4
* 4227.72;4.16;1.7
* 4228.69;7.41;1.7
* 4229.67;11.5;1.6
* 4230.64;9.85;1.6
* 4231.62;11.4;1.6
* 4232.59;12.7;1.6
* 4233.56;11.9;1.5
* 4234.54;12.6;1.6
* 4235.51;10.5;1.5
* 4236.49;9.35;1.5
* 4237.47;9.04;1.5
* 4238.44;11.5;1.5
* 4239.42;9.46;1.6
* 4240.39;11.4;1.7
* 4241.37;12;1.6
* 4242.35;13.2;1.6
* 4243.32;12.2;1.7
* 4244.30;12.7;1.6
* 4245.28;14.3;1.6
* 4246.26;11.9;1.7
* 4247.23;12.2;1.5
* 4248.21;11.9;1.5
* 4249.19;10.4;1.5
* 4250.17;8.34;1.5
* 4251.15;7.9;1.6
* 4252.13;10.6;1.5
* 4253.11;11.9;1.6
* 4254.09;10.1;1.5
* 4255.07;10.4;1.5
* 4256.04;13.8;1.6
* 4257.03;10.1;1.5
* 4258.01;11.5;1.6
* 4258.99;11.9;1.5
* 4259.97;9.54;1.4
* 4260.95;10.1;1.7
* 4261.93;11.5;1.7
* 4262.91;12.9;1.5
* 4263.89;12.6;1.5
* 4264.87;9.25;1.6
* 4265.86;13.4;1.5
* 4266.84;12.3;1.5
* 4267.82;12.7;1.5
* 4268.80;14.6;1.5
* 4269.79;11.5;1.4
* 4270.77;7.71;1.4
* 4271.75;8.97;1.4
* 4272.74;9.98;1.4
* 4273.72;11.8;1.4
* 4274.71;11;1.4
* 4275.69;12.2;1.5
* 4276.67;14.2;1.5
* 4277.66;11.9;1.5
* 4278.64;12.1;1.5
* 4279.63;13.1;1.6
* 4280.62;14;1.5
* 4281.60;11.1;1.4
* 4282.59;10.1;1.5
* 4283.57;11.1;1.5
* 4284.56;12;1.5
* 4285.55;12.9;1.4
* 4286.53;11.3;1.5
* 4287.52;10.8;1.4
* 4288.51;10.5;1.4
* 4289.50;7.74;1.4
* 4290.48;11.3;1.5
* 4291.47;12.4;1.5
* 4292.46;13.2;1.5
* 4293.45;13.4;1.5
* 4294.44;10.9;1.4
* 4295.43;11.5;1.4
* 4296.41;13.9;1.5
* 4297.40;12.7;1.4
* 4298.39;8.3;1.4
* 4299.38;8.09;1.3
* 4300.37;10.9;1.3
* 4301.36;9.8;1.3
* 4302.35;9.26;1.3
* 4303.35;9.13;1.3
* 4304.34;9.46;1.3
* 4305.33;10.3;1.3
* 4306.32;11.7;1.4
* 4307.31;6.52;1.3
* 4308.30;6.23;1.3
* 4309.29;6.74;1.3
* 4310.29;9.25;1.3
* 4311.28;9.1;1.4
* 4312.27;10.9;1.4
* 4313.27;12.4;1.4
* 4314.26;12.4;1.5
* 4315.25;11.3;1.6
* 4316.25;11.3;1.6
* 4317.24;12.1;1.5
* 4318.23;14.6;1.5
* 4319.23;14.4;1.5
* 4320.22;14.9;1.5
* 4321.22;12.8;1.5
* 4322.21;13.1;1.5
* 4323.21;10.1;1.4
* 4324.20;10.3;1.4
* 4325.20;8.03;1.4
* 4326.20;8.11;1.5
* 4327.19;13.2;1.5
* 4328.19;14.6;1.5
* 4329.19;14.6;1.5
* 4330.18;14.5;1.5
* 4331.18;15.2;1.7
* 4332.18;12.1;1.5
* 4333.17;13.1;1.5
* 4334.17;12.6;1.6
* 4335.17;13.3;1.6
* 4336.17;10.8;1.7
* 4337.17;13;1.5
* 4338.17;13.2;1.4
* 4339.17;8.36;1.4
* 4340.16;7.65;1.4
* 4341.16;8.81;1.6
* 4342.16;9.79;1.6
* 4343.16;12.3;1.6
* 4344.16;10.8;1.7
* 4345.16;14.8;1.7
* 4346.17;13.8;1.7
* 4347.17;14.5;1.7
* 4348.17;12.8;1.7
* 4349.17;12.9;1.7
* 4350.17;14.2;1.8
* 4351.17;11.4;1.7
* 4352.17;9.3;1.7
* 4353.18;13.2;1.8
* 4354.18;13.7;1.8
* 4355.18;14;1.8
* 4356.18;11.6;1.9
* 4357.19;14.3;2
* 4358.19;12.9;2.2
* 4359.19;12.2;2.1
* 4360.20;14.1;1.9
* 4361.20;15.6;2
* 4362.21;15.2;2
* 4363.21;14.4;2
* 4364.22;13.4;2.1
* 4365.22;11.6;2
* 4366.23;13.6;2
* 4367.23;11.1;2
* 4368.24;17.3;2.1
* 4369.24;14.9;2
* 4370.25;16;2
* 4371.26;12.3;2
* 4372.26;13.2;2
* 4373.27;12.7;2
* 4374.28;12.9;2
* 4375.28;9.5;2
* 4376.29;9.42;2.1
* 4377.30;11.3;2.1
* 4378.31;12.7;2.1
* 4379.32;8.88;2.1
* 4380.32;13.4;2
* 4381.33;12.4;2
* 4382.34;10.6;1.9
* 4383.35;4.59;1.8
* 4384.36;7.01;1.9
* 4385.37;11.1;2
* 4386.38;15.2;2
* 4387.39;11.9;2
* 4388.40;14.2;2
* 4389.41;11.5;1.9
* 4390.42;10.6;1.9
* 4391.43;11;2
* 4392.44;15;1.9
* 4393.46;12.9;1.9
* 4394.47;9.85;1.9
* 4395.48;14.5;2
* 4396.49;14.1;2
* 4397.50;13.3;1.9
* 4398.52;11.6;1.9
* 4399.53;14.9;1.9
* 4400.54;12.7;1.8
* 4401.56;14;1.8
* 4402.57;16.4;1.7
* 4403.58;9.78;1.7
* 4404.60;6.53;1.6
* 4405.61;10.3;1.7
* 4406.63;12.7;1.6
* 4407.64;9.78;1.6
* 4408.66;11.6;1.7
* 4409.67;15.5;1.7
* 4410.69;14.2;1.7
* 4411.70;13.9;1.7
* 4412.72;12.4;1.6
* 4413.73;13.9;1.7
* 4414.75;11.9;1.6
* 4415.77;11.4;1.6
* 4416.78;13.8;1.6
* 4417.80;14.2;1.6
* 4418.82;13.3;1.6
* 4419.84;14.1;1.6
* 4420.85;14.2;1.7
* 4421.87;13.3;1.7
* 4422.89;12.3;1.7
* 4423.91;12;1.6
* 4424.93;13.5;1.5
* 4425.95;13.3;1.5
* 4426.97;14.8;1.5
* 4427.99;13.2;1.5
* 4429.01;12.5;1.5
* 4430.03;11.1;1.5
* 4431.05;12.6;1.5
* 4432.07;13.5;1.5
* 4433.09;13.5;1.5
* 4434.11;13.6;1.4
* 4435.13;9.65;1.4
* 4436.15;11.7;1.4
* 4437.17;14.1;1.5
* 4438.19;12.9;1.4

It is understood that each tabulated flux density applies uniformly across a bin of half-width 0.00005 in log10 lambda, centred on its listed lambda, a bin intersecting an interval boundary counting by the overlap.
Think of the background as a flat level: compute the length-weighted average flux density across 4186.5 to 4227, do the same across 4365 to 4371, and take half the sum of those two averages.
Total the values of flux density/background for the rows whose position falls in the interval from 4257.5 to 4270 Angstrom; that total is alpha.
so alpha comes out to 12.2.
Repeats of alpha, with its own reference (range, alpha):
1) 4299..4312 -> 9.3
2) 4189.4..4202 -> 10.6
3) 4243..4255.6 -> 11.5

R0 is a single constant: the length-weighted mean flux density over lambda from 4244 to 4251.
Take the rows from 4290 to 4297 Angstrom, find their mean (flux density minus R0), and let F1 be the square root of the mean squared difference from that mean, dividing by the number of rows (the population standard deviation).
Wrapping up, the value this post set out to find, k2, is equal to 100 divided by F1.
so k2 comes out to 93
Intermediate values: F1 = 1.08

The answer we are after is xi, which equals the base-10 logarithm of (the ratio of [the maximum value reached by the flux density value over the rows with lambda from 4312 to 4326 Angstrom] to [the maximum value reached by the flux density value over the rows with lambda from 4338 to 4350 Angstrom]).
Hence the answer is 0.003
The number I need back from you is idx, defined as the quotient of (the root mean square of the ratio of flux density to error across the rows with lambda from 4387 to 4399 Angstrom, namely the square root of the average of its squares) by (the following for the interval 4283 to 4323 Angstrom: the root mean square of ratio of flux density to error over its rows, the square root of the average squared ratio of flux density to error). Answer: 0.83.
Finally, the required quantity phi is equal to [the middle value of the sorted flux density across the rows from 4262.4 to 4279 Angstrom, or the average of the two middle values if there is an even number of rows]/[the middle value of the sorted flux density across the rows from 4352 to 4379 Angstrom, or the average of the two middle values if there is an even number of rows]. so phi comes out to 0.92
